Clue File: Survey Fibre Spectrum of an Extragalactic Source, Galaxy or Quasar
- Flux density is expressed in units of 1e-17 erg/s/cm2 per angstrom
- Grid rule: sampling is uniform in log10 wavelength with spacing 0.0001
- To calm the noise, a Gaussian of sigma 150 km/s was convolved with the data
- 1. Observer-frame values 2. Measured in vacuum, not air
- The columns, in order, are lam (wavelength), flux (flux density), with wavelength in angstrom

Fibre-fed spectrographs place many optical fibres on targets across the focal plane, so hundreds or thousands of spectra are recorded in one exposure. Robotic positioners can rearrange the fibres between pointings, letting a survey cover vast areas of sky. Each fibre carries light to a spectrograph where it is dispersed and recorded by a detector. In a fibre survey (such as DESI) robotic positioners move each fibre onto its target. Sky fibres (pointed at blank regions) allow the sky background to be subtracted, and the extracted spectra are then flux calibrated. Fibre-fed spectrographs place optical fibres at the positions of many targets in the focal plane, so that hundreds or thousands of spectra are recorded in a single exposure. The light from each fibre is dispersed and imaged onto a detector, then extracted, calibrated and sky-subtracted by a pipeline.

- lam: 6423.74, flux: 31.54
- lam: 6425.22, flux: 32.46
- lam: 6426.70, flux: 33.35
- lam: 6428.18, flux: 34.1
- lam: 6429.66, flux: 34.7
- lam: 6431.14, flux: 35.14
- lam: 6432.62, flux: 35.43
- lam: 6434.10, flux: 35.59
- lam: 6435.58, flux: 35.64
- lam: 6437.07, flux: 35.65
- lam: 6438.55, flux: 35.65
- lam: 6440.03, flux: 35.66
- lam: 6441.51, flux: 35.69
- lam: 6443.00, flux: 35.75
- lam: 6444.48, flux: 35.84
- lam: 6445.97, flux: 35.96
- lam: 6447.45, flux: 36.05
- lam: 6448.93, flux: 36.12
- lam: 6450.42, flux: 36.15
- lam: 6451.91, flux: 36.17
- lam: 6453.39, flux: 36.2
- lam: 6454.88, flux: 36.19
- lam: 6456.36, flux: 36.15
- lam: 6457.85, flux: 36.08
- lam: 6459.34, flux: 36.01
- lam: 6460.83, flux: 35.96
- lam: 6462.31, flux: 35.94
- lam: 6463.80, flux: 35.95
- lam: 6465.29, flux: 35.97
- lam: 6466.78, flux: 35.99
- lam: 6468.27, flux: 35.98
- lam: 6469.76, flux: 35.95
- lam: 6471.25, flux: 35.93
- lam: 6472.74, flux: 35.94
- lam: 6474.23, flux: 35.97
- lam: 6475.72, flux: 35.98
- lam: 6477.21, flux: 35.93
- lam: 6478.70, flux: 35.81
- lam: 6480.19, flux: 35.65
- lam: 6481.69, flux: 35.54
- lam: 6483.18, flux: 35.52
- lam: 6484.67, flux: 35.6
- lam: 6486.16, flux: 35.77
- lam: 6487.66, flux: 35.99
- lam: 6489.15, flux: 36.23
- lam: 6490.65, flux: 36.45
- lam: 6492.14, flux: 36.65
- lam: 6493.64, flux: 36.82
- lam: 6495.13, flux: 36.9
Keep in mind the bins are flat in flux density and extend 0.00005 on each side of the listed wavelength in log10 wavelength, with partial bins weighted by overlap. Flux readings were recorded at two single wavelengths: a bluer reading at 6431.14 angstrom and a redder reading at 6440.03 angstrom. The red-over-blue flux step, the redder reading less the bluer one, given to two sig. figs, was 0.52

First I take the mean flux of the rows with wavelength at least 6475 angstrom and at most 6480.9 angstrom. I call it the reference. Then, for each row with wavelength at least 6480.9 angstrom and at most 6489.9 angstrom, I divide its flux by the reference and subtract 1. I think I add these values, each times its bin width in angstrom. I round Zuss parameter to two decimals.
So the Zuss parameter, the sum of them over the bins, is -0.02 angstrom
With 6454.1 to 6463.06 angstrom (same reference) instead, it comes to 0.05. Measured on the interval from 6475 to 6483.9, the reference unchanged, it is -0.03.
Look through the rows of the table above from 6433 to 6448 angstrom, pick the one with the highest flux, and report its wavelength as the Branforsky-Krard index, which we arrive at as 6447.45 angstrom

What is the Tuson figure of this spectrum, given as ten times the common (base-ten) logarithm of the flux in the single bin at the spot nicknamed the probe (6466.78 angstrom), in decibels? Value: 15.6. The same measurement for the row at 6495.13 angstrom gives 15.7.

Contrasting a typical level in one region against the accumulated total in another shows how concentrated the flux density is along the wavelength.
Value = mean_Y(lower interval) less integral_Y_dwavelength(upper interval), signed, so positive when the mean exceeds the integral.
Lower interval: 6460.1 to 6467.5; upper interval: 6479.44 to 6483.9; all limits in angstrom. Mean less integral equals -123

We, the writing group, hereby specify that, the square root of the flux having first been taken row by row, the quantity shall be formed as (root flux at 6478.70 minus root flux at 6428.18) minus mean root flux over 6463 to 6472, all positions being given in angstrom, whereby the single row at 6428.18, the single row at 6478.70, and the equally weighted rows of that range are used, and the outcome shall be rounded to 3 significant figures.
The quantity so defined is -5.85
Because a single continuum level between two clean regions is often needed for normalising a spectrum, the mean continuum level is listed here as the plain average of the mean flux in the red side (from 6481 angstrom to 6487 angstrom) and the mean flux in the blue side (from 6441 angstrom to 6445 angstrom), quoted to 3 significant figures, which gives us 35.7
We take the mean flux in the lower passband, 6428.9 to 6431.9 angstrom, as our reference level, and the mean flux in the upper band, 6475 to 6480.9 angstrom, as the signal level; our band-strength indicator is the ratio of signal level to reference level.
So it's 1.03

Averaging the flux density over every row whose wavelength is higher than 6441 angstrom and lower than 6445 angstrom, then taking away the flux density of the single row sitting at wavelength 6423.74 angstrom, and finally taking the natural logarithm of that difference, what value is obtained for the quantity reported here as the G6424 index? 1.4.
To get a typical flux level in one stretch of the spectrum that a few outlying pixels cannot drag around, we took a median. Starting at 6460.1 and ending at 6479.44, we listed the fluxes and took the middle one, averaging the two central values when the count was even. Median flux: 35.95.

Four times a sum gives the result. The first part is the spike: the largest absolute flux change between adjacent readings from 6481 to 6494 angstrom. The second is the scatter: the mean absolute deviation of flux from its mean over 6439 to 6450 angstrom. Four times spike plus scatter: 1.56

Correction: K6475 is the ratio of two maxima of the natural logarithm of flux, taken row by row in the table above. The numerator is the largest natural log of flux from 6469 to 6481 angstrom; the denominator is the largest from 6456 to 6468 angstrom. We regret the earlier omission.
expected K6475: 0.999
